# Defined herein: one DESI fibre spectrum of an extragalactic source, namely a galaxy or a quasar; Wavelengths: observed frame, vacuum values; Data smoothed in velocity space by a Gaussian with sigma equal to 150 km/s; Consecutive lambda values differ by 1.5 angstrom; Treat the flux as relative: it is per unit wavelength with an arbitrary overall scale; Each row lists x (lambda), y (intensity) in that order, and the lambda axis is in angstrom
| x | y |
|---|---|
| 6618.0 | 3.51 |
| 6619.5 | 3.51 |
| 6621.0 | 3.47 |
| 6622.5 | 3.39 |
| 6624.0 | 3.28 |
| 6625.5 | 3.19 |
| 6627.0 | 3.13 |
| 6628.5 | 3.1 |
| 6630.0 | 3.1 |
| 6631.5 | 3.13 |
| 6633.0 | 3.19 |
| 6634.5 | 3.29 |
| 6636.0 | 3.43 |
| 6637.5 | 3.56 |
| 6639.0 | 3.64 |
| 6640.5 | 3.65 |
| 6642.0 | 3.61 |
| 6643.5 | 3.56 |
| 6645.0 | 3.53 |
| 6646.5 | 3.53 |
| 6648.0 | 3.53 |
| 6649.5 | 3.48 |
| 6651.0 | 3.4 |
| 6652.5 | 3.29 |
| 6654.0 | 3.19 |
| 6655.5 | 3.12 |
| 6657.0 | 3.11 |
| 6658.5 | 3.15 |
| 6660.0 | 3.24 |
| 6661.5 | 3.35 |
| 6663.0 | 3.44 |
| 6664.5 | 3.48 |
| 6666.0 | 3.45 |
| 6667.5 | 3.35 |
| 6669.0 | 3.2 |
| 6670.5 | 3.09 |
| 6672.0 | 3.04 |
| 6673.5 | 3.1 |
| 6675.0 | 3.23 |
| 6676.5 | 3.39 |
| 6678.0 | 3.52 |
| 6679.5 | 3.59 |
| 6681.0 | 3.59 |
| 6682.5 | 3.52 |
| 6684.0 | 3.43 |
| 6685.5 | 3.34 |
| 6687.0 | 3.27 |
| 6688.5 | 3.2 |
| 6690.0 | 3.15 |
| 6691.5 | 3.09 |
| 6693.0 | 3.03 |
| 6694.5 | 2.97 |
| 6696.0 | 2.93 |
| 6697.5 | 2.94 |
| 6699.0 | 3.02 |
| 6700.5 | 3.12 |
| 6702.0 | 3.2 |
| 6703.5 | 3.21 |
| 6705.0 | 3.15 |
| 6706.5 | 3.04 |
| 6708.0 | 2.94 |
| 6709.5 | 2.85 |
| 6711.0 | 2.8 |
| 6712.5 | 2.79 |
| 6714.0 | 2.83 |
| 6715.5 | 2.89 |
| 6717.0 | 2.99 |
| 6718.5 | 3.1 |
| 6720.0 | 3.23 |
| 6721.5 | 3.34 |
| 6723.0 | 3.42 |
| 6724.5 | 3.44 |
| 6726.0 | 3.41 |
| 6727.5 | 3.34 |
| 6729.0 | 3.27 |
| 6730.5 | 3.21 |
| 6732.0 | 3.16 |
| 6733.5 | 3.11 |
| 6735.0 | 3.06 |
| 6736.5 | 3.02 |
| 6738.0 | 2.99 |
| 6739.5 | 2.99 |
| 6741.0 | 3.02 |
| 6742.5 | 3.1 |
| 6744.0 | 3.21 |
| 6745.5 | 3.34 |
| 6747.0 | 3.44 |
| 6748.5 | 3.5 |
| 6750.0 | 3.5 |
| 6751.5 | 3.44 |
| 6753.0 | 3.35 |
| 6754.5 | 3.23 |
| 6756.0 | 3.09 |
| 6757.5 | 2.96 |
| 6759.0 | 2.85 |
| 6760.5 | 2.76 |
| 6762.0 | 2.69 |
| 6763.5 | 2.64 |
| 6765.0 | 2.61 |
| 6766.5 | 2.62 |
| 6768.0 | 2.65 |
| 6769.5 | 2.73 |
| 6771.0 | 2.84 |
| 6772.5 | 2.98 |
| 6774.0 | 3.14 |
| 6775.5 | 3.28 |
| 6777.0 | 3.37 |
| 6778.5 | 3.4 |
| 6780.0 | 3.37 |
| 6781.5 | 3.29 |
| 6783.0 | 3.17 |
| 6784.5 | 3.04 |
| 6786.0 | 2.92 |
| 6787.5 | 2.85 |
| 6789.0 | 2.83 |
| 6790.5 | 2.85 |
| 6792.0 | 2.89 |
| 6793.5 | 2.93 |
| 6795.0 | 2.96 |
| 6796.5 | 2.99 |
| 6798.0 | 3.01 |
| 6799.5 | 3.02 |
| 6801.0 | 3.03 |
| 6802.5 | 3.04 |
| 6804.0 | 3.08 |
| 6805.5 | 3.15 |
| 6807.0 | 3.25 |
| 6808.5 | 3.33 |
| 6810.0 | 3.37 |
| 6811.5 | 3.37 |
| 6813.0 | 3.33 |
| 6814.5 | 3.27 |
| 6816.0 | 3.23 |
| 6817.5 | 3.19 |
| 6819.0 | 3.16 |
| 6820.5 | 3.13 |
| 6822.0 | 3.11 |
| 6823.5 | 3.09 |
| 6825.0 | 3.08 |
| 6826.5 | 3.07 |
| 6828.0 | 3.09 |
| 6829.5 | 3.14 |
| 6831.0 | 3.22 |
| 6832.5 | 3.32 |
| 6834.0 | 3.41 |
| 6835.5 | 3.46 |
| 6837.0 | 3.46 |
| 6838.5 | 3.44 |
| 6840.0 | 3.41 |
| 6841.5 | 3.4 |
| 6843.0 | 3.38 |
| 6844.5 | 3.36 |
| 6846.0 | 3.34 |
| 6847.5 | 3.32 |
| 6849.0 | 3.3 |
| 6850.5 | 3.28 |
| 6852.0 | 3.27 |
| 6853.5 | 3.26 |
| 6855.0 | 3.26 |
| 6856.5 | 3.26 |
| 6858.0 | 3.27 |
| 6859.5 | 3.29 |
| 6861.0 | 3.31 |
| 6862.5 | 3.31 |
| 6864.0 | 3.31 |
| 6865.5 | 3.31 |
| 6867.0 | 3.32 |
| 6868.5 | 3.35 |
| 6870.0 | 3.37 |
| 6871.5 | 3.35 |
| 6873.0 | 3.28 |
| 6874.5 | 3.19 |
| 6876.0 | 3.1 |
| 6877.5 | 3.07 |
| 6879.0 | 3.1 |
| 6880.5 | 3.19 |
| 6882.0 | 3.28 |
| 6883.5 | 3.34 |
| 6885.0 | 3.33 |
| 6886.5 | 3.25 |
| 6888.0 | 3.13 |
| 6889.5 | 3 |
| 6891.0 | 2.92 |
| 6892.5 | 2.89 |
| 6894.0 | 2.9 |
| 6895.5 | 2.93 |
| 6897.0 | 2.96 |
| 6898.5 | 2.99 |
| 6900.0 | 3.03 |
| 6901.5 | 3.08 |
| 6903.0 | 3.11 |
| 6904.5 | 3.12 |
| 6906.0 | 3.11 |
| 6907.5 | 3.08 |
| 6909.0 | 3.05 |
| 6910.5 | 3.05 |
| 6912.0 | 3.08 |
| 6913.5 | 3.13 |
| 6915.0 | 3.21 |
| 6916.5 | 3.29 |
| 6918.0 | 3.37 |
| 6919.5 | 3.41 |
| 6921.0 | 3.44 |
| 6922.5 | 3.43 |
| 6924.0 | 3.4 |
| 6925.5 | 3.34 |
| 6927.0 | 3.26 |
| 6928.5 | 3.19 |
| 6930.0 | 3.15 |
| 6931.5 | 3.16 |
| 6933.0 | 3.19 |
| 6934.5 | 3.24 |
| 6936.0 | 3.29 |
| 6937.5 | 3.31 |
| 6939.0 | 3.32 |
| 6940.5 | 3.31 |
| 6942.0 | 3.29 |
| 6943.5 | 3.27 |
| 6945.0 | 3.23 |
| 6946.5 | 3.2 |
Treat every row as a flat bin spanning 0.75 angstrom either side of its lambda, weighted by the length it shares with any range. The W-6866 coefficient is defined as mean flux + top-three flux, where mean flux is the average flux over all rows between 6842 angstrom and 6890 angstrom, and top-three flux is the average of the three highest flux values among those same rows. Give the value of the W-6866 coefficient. 6.6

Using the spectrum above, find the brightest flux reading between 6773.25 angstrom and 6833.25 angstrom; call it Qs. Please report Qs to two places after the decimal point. 3.40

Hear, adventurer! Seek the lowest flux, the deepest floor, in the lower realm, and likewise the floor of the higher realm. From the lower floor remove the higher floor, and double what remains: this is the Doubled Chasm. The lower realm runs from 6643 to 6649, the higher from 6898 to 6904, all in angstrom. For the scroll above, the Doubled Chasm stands 1.1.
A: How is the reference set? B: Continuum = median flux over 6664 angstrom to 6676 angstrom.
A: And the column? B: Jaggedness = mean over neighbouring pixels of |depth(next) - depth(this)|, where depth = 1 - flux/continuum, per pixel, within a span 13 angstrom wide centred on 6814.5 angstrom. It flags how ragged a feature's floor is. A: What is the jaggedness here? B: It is 0.011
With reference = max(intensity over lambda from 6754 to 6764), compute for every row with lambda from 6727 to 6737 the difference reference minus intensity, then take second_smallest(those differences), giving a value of -0.04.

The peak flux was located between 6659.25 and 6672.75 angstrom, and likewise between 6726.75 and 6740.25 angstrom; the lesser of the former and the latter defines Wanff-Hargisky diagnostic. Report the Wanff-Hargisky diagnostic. 3.34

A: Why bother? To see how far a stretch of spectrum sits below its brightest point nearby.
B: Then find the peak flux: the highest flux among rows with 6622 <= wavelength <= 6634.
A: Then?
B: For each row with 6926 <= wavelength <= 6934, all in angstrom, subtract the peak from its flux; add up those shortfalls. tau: -1.0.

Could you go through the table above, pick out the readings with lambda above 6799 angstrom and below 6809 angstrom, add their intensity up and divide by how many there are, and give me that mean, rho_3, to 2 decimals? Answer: 3.13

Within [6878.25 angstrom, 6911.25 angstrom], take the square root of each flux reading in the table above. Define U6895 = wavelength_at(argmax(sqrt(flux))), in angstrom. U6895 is 6883.5 angstrom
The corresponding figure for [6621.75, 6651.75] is 6640.5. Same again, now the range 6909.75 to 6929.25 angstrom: 6921.0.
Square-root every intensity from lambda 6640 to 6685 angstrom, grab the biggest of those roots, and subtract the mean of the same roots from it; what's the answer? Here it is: 0.075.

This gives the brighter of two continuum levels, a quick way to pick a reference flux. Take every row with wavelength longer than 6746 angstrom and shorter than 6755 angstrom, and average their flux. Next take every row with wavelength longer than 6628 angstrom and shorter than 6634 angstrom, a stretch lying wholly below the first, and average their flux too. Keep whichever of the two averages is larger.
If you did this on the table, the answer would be 3.41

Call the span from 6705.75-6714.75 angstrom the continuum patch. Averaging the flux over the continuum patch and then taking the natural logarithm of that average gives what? 1.06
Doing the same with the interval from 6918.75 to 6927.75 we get 1.22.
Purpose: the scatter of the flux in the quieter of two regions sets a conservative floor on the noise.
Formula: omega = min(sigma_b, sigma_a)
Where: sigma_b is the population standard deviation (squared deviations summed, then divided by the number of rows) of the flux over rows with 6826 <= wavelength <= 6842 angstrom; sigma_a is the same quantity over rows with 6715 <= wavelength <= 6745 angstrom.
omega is 0.15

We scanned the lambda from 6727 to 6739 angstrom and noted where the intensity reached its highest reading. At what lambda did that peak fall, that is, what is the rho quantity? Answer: 6727.5 angstrom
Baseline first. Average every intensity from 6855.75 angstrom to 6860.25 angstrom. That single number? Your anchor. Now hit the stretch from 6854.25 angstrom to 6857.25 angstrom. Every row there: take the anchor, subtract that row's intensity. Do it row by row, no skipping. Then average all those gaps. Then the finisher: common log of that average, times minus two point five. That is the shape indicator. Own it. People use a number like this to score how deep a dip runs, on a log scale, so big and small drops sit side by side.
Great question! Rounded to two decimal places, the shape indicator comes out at 4.69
